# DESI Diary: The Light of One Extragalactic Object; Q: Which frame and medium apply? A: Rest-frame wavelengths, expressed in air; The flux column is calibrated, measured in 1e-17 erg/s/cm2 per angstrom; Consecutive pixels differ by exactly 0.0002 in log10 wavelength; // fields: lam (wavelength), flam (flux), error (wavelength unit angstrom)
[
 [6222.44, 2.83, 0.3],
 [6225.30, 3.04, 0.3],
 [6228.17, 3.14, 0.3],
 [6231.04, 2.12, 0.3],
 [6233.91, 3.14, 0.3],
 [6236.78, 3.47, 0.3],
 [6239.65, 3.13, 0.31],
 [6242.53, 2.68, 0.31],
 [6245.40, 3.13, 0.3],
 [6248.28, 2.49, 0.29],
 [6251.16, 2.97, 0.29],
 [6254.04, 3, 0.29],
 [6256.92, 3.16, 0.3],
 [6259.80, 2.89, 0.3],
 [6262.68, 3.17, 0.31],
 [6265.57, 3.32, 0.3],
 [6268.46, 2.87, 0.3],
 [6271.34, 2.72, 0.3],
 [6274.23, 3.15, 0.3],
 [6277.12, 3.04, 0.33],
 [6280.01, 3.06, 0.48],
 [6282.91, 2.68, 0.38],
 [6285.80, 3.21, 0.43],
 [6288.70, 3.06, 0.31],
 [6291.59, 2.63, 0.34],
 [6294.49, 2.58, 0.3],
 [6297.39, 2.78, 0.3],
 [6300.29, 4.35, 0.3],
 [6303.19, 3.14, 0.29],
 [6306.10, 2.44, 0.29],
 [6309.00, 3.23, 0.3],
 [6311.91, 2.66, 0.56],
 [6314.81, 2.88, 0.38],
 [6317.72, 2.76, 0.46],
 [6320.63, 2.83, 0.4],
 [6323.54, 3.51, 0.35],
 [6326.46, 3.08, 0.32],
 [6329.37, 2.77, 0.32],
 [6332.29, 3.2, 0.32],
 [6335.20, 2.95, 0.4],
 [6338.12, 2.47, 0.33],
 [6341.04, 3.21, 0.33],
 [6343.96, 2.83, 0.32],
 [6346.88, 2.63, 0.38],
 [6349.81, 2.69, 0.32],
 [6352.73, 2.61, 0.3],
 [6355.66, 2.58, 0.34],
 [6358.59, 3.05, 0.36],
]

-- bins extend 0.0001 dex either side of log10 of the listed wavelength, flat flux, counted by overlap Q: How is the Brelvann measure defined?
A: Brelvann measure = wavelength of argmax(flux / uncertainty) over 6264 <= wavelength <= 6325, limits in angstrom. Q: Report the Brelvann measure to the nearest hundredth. 6300.29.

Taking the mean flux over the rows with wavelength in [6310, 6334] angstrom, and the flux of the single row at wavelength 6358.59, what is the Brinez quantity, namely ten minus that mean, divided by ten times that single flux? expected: 0.231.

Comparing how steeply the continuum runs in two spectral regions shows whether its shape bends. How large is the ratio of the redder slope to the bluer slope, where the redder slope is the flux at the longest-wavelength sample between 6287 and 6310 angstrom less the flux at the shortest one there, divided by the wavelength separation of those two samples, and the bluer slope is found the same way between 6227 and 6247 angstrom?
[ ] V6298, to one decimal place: -14.4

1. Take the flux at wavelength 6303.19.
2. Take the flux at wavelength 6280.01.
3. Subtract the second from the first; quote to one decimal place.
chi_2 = 0.1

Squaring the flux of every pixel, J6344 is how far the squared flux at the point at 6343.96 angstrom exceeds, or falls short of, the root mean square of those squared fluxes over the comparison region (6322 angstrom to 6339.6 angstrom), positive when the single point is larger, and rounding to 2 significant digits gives -1.3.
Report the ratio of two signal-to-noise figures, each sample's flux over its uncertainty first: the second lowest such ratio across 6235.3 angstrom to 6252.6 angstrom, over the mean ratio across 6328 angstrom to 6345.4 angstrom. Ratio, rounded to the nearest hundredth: 1.00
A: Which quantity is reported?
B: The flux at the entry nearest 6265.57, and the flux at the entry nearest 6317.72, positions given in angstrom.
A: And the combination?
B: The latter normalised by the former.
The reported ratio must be 0.83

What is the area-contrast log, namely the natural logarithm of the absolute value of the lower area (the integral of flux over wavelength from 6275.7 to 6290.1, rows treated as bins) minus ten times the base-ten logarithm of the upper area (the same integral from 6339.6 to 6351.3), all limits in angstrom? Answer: 3.3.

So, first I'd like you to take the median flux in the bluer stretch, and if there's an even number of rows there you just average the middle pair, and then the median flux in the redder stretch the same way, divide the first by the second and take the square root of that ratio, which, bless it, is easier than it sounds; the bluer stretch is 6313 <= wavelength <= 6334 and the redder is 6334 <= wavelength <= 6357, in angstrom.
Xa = 1.041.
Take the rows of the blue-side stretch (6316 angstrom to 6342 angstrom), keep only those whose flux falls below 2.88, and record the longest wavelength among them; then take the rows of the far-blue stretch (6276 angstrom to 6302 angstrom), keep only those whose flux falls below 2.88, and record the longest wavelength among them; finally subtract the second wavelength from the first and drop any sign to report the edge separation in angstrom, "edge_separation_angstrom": 40.7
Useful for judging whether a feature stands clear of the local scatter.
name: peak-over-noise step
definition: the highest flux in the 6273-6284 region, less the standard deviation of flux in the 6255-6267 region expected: 3.0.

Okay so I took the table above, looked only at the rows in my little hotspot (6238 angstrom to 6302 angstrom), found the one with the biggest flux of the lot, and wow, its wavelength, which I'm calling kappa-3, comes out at 6300.29 angstrom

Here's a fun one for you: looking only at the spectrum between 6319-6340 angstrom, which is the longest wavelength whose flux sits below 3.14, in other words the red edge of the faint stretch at 6338.12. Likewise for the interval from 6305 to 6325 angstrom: 6320.63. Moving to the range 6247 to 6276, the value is 6271.34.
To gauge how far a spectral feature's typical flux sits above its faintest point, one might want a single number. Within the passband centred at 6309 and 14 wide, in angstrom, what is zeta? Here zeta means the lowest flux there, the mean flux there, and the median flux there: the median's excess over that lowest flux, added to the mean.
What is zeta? 3.31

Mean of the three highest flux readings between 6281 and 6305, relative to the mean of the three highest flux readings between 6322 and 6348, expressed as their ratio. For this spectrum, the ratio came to 1.08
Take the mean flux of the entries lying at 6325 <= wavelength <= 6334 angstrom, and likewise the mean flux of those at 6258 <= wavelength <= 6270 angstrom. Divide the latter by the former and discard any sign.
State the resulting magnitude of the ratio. 1.02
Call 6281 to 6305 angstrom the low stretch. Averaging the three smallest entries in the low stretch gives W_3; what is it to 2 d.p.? 2.63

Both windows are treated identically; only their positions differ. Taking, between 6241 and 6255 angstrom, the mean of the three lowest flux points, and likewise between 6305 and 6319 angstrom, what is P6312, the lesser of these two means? 2.62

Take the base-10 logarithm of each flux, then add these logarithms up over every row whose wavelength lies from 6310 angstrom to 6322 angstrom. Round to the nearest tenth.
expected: 1.8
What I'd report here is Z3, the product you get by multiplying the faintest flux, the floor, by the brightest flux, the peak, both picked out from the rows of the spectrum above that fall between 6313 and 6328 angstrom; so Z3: 9.7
